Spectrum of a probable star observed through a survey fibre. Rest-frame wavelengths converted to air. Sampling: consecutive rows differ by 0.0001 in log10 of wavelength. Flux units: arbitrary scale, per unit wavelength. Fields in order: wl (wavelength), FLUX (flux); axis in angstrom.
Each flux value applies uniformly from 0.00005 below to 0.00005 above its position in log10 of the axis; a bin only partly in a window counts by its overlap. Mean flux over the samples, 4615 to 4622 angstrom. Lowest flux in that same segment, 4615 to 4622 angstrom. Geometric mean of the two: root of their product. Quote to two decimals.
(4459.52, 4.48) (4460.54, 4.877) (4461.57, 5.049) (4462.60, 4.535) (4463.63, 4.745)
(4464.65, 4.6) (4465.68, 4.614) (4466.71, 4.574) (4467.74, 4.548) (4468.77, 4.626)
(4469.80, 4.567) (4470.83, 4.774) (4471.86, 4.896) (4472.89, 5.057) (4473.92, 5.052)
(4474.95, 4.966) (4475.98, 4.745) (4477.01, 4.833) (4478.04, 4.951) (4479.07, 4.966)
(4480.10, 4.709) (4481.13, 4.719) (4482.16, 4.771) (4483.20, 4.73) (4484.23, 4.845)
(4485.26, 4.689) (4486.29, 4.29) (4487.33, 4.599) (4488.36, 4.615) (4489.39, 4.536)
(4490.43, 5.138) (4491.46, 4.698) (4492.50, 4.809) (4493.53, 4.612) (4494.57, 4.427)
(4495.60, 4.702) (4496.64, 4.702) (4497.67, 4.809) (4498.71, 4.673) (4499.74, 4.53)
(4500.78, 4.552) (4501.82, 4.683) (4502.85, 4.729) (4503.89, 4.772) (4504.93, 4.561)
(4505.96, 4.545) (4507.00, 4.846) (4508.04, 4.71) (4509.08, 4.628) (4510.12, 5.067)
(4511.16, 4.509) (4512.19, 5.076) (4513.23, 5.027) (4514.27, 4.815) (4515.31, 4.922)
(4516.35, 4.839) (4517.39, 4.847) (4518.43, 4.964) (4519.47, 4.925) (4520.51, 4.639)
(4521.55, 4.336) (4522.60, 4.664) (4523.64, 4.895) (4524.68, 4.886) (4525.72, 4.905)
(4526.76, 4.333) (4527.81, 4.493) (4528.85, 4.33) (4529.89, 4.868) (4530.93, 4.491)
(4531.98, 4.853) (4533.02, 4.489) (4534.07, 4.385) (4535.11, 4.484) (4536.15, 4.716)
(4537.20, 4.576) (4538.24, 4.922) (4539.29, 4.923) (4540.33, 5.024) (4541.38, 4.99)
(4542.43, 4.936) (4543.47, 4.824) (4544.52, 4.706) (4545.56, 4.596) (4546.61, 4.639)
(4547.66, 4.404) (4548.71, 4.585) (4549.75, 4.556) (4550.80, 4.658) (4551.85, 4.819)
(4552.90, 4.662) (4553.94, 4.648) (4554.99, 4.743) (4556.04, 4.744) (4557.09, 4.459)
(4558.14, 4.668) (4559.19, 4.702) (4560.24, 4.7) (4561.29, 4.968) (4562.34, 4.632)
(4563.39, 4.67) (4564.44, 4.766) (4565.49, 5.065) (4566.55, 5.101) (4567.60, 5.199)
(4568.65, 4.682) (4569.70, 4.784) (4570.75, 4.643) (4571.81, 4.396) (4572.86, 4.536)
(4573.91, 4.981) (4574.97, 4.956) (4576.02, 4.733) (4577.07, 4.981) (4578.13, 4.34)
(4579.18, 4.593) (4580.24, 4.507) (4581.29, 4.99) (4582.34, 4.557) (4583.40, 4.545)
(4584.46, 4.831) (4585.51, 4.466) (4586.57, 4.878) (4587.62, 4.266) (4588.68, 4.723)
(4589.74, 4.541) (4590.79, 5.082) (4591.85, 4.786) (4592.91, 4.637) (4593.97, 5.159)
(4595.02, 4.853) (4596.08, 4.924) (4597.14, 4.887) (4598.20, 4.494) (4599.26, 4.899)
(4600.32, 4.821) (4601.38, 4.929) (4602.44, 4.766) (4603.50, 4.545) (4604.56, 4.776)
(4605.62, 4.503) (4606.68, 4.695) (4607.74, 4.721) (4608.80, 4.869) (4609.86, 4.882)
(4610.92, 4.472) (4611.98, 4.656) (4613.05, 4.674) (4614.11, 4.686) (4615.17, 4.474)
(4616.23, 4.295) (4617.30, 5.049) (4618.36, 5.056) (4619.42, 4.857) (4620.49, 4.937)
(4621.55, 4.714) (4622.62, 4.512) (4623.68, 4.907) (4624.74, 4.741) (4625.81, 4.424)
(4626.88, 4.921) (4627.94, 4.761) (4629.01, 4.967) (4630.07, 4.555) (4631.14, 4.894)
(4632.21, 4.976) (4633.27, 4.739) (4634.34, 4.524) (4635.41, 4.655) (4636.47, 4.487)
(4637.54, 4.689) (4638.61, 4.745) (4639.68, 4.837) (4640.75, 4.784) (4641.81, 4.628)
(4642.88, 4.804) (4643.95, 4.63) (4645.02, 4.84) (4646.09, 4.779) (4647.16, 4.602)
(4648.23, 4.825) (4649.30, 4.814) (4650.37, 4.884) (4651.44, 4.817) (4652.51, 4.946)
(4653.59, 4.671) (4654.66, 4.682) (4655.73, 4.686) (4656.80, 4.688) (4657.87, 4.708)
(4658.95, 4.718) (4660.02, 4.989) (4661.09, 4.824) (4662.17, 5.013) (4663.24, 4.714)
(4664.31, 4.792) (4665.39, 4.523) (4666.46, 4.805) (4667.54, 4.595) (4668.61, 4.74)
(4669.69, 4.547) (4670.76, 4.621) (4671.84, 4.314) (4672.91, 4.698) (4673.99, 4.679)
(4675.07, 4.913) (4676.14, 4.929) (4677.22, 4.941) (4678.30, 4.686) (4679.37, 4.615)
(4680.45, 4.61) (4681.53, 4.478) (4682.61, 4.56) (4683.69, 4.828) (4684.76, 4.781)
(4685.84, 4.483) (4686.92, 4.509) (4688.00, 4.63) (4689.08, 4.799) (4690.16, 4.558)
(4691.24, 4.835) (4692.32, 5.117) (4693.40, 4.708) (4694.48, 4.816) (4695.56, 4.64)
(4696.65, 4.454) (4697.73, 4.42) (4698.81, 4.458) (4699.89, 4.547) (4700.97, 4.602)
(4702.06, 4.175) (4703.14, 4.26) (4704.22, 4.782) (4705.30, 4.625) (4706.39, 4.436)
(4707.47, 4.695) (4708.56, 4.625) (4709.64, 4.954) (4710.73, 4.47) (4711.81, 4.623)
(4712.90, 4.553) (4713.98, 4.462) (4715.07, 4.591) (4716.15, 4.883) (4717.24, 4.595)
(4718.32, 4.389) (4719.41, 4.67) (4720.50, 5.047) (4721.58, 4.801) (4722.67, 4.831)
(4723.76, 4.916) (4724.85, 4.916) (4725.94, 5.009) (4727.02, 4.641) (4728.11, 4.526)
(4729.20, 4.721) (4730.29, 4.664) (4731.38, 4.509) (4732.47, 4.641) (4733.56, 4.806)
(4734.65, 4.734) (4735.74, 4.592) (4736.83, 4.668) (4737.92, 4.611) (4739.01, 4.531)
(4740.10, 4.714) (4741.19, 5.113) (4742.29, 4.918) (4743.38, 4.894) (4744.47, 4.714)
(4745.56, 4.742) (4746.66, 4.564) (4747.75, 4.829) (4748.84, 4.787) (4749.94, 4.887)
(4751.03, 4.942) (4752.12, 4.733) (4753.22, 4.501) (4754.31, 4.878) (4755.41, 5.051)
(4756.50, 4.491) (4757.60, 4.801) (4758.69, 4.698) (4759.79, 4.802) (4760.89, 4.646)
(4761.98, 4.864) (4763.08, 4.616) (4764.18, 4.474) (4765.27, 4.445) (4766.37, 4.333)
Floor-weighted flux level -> 4.53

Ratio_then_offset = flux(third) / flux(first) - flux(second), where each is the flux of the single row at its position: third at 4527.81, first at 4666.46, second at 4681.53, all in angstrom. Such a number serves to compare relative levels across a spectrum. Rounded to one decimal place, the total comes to -3.5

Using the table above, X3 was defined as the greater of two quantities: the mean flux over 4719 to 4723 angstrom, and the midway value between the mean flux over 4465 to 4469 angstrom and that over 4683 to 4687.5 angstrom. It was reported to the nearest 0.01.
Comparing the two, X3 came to 4.84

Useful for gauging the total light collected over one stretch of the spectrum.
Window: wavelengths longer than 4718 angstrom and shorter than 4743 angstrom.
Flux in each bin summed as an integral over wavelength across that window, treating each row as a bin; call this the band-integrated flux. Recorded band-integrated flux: 119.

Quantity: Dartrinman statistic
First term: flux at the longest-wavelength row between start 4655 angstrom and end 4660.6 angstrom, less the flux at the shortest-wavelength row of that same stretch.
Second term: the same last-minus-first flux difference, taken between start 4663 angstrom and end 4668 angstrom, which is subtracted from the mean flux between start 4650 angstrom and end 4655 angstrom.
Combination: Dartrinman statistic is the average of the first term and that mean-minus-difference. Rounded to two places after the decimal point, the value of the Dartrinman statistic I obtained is 2.61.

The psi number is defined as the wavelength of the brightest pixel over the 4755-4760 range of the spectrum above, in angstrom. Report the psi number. 4755.41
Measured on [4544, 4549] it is 4544.52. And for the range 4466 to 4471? 4470.83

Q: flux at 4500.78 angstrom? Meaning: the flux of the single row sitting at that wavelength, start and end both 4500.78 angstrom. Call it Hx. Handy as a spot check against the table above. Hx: 4.552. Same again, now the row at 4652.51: 4.946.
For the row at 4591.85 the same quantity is 4.786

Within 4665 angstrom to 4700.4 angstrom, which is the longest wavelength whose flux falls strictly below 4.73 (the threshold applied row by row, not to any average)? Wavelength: 4699.89 angstrom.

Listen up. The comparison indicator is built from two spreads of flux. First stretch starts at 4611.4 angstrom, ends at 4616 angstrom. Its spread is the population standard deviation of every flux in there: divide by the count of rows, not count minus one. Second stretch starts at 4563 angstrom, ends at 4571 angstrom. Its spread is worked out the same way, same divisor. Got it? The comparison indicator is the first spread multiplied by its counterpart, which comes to 0.0179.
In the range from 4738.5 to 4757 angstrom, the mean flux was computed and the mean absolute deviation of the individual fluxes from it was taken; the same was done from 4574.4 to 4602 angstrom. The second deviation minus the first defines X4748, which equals 0.047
